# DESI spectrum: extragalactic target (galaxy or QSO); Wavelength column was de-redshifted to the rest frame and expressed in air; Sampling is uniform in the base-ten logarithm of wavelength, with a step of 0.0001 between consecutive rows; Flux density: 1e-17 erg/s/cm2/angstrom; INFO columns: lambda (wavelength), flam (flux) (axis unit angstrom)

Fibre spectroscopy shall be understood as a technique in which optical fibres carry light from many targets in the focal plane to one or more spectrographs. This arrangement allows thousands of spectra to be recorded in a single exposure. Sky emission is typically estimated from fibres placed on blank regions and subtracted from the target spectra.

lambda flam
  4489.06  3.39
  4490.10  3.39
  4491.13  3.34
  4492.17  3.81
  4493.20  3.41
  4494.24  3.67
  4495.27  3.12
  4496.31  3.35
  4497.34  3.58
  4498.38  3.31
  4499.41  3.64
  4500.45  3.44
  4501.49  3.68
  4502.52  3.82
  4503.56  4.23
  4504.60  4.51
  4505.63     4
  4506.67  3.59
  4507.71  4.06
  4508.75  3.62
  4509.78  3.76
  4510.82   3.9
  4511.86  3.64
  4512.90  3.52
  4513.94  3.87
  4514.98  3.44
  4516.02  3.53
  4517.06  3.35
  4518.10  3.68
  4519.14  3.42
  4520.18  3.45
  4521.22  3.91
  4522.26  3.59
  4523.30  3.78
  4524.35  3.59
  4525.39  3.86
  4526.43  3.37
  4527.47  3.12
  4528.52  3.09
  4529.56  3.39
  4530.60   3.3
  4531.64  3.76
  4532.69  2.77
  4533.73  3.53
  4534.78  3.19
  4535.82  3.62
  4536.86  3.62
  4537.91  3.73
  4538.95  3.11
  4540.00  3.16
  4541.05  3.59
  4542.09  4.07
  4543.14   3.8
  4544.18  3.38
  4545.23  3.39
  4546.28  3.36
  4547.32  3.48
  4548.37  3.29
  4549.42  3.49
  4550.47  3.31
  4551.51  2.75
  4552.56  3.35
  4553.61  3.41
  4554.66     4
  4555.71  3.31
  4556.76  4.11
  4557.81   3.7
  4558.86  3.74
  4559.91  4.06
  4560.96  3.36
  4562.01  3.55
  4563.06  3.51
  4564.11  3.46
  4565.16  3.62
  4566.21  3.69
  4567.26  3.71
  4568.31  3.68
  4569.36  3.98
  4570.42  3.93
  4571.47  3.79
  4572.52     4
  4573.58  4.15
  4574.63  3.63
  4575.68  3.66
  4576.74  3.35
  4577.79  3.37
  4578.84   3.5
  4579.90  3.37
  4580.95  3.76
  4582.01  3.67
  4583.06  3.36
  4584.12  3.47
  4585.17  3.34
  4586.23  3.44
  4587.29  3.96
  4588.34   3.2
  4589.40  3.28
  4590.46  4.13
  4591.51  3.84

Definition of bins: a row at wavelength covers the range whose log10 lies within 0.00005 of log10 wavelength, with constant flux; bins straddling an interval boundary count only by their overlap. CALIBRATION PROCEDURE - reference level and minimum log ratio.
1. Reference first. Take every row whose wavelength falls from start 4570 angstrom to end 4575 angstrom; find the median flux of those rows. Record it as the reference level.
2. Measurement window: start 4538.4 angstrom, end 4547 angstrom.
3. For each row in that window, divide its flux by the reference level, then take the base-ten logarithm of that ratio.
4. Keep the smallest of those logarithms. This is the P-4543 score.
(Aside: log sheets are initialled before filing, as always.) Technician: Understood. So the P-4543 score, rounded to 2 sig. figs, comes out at -0.10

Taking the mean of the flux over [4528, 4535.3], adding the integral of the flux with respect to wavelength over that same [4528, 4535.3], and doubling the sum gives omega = 54.6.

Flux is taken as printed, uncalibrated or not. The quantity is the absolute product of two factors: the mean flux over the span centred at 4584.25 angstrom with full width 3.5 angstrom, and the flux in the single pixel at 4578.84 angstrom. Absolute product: 11.9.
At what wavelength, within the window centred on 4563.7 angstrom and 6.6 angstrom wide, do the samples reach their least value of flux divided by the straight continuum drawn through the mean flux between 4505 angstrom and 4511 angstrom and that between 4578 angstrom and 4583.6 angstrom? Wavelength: 4560.96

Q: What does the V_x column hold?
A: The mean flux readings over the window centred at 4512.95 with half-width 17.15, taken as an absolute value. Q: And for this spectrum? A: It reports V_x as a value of 3.64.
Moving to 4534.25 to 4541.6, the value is 3.43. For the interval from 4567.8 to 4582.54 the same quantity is 3.70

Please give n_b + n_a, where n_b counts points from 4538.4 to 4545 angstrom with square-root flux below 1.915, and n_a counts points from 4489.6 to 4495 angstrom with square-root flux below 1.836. 5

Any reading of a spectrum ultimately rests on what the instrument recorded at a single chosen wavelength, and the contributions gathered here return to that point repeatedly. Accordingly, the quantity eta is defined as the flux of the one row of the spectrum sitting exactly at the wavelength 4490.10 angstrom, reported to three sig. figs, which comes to 3.39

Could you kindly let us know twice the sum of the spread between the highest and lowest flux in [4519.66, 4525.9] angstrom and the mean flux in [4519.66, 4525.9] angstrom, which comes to 8.3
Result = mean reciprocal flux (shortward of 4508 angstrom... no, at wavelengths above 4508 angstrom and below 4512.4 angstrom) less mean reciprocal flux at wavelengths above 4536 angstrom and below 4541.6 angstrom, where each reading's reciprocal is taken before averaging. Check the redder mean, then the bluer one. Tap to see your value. -0.024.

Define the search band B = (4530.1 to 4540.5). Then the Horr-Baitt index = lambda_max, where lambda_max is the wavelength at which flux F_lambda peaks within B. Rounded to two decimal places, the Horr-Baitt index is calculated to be 4531.64 angstrom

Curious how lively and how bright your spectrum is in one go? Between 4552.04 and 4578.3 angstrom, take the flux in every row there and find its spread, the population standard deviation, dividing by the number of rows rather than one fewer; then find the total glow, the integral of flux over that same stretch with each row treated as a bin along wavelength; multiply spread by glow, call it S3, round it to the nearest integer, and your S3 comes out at 25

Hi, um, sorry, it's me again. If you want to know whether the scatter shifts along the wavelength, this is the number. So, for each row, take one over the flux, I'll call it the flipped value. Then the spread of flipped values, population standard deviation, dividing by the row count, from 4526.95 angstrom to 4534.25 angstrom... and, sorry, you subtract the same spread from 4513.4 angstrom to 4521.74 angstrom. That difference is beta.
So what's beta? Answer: 0.014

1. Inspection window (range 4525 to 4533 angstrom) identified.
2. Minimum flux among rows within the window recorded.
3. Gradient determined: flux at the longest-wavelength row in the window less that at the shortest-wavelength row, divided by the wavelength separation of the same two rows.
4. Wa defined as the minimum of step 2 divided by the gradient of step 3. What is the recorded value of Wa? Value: -19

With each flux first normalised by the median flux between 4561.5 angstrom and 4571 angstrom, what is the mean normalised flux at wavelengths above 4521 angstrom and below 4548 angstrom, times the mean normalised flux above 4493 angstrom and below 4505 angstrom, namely 0.94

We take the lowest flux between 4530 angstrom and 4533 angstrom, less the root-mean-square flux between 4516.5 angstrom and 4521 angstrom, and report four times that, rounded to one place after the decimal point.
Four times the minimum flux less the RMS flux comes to -2.8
